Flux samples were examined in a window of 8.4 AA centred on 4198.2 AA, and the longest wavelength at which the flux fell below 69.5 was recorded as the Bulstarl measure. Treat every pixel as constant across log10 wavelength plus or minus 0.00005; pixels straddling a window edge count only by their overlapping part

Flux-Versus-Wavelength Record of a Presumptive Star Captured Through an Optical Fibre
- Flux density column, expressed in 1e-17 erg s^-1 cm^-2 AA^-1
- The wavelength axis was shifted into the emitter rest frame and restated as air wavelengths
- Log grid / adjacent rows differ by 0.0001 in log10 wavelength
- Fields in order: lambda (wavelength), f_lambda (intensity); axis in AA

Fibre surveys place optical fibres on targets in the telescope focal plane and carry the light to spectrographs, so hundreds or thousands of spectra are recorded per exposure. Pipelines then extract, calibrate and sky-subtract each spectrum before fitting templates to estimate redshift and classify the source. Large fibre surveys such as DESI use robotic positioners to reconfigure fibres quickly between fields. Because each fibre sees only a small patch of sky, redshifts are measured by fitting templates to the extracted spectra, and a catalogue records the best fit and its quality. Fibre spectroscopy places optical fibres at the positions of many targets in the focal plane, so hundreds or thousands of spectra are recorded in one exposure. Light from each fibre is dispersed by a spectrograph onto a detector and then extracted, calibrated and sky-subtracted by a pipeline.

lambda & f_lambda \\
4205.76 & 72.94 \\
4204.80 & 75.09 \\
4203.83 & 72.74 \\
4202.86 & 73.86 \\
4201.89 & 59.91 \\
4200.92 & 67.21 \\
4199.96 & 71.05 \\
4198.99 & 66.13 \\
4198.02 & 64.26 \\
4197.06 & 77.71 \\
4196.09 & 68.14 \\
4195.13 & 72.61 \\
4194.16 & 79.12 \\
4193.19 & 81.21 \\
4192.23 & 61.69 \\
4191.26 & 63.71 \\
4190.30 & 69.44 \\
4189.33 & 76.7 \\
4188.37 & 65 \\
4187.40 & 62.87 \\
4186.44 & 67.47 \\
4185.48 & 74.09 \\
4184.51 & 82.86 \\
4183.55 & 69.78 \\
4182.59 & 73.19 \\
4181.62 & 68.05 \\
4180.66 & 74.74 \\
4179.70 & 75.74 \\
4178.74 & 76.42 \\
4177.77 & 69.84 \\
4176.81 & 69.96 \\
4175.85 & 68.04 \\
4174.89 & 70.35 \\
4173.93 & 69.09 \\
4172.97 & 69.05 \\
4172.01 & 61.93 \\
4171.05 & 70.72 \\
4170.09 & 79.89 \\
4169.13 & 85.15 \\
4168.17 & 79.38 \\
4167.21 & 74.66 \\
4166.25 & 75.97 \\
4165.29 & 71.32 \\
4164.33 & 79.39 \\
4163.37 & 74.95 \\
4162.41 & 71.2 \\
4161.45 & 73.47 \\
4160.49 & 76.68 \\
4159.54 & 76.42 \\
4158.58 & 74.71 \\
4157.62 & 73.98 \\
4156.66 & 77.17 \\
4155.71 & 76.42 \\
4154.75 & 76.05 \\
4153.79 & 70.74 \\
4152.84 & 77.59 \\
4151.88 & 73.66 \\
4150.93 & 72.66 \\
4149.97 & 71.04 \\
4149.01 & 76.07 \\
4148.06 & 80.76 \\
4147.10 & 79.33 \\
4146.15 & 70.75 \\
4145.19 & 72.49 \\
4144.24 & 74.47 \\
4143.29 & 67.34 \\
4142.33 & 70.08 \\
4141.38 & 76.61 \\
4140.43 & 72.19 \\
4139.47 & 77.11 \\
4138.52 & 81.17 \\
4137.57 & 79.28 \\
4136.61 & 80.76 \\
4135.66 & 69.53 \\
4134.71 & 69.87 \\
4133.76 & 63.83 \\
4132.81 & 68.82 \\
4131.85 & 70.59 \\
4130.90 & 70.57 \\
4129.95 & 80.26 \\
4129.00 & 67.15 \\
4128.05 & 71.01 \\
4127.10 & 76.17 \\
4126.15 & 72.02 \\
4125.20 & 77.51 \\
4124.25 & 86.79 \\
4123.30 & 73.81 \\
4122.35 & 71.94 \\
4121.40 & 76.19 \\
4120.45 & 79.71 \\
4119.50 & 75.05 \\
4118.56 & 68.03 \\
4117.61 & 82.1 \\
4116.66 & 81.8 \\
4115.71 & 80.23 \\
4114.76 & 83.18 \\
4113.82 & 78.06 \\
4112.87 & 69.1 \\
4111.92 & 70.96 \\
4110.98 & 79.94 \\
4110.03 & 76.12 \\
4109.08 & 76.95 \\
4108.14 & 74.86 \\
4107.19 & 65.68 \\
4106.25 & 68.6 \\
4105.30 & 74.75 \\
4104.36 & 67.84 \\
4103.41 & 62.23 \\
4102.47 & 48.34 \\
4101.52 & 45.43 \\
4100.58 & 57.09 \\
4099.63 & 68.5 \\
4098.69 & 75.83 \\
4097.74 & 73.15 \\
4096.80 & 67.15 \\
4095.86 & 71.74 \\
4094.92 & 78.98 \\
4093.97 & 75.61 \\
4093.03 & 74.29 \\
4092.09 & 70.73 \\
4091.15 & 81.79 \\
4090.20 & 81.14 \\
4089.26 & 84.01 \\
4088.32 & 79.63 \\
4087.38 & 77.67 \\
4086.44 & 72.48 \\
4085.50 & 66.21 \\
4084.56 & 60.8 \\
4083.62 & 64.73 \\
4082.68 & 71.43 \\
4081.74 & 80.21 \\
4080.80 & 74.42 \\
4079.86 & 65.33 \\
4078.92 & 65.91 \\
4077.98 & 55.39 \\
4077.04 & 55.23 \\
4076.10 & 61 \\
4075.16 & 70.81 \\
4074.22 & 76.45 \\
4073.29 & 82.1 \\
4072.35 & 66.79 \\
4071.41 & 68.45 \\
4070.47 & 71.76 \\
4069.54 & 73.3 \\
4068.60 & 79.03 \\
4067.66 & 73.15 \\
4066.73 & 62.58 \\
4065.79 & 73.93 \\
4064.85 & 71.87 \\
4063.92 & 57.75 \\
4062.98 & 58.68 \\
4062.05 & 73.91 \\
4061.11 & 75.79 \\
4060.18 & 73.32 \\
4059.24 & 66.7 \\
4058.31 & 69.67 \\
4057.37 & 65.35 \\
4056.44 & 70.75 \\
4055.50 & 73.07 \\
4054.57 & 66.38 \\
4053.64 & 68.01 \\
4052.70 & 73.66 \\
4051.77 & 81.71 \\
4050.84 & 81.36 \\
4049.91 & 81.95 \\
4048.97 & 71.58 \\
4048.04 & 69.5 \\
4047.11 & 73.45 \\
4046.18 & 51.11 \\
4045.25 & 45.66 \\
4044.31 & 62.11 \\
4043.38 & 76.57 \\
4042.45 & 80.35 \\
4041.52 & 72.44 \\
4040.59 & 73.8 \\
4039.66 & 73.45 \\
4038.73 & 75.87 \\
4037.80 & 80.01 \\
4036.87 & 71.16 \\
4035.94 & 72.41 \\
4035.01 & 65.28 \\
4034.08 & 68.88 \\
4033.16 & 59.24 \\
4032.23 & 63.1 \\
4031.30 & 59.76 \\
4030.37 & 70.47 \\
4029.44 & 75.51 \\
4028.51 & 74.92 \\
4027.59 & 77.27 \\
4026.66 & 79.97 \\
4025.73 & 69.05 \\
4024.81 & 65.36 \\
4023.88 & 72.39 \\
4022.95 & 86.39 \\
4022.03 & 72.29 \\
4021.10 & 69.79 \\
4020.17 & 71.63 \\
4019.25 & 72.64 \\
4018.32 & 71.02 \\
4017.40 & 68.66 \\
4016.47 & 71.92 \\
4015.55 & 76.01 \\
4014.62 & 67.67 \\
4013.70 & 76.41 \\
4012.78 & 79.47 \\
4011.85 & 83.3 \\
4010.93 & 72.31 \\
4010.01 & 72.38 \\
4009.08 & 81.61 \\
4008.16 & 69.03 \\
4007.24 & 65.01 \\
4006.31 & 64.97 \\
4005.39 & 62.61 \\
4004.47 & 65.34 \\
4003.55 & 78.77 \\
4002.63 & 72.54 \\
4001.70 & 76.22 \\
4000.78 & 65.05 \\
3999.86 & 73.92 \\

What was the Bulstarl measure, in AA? 4201.89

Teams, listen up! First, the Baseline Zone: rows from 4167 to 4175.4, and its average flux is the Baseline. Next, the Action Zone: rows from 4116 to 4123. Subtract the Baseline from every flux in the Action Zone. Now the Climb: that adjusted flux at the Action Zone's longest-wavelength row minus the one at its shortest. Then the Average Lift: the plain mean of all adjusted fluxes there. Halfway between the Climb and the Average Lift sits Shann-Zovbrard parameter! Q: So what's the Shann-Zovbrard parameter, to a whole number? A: -3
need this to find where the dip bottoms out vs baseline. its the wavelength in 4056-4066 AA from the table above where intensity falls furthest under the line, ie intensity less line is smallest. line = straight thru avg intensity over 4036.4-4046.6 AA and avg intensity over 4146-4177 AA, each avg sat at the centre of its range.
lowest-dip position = 4063.92 AA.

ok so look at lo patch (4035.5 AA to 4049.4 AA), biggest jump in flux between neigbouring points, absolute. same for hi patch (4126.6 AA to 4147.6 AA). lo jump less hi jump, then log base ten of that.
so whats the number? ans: 1.0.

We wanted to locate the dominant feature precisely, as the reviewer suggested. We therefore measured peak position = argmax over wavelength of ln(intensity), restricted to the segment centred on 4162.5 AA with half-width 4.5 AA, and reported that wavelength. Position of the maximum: 4164.33 AA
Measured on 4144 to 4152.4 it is 4148.06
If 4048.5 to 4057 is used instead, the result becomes 4049.91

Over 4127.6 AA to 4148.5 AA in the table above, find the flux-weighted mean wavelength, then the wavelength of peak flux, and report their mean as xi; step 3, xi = 4138.3 AA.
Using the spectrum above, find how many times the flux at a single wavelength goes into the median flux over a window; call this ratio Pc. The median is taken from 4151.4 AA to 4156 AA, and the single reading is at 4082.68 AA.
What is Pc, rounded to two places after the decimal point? 1.06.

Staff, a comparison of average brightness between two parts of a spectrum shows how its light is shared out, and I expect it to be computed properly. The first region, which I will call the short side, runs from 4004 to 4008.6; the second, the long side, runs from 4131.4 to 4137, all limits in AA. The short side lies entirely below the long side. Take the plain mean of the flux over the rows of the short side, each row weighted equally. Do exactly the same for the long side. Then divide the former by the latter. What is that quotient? 0.93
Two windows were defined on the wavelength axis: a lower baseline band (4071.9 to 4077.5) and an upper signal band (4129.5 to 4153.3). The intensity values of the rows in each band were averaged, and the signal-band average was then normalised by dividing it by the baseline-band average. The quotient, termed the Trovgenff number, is 1.07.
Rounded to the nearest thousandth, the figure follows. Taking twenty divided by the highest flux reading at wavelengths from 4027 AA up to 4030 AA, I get 0.259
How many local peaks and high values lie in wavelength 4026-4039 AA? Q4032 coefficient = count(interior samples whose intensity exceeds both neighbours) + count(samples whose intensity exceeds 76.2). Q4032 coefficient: 8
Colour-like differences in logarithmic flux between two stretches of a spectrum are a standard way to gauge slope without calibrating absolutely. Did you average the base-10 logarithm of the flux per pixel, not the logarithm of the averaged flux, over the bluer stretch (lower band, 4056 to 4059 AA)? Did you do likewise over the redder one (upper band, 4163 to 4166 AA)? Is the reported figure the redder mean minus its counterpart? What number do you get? 0.04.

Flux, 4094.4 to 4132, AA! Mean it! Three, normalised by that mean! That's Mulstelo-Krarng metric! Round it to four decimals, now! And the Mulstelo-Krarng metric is 0.0414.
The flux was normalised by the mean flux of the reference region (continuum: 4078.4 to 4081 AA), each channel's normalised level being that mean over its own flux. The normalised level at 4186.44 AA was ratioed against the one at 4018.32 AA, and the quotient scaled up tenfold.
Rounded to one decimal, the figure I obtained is 10.5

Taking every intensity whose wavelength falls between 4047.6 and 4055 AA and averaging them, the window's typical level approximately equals 74.3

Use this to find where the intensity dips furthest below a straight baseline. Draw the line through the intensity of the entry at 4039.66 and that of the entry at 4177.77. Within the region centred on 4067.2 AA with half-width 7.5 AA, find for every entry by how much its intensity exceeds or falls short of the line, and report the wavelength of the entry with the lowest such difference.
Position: 4063.92 AA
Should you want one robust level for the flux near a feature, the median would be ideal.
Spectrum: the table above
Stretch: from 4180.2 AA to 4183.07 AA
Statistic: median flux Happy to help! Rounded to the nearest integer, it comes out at 73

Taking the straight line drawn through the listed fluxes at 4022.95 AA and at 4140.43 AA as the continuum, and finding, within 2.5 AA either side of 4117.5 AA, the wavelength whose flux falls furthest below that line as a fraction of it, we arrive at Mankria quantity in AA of 4118.56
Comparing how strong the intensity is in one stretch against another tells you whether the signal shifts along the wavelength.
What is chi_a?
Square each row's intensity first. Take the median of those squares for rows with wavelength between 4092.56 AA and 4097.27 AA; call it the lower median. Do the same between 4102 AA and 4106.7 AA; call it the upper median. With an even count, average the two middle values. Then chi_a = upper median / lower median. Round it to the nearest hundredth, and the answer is 0.83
